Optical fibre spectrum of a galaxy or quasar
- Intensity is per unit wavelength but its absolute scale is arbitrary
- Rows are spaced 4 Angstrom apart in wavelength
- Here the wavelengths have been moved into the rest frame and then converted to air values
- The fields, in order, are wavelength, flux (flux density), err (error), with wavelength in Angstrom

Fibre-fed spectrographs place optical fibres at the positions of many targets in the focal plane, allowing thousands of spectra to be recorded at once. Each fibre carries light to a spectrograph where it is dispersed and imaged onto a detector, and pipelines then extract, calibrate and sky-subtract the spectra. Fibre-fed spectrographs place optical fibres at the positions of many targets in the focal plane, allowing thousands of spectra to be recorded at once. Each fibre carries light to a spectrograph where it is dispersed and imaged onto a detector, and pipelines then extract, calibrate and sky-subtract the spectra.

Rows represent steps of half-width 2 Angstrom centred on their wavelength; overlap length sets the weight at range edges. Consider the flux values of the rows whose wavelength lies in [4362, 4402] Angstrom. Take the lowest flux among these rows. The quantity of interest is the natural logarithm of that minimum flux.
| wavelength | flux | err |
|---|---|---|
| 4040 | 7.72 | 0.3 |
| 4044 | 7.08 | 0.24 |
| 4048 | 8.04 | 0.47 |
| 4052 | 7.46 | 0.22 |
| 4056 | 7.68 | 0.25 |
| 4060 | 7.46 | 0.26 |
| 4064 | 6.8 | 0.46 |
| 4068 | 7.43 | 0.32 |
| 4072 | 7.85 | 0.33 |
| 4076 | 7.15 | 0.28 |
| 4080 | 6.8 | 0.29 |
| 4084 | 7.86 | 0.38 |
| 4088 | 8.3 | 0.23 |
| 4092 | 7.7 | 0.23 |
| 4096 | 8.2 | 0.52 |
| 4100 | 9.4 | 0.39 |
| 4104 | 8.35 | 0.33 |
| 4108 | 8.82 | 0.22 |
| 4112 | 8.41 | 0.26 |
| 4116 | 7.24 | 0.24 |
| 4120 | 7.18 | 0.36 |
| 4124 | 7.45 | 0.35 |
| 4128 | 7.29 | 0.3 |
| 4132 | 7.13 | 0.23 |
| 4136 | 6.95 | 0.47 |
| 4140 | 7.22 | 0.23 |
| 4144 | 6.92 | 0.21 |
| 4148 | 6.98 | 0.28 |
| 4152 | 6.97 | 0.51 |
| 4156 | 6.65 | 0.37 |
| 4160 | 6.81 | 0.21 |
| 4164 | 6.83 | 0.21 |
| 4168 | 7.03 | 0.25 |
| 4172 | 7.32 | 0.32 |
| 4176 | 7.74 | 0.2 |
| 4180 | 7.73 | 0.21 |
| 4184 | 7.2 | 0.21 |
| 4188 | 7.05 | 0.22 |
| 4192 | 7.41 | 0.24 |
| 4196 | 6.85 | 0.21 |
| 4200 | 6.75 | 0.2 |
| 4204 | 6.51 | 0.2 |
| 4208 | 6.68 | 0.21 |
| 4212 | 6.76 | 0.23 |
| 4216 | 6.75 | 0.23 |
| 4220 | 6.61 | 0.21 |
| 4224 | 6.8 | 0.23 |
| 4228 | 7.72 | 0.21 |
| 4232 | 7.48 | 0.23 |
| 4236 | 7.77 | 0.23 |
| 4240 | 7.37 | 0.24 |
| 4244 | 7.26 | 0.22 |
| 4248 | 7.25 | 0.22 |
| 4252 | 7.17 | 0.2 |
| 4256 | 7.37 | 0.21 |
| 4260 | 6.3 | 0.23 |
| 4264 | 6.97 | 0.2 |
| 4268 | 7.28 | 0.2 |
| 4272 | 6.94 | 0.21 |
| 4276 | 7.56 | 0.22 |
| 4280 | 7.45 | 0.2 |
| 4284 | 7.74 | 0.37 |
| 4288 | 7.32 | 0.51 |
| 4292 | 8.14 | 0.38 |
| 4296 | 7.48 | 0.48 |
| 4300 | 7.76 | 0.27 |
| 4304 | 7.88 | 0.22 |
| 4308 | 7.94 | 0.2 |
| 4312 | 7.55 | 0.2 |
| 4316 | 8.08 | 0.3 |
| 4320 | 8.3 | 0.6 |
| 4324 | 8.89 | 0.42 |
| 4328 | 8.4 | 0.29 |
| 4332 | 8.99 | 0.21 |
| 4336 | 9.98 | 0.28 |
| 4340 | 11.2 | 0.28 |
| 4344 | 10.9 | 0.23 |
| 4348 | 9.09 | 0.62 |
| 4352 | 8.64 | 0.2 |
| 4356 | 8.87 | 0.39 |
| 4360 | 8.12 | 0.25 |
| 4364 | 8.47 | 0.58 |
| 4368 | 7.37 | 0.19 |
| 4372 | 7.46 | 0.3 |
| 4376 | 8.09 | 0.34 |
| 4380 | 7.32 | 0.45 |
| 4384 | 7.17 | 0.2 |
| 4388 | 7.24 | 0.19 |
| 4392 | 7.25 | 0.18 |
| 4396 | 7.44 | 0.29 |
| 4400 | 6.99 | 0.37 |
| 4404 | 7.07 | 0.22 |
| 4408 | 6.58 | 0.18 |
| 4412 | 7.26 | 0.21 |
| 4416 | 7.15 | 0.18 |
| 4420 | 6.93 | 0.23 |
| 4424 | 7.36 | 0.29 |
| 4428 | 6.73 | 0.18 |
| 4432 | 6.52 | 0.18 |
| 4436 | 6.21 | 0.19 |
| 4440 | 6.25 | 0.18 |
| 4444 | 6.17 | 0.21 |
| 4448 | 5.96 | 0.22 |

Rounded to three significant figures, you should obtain 1.94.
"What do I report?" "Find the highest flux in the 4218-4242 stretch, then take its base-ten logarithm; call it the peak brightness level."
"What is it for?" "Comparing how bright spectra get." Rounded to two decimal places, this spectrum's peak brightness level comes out 0.89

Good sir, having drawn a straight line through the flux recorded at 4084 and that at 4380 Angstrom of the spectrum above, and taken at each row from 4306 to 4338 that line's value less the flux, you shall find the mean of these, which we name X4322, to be -1.1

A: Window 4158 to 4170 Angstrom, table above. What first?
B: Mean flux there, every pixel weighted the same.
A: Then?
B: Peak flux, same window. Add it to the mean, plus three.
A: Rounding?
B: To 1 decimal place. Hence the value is 16.9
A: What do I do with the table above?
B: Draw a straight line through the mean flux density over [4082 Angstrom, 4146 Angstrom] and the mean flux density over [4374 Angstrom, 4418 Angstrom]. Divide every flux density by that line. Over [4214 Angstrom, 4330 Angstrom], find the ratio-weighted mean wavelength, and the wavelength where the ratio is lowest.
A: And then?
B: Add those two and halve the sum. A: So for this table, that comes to 4267.0 Angstrom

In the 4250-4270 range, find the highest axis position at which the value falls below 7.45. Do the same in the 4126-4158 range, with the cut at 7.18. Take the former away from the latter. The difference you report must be -112 Angstrom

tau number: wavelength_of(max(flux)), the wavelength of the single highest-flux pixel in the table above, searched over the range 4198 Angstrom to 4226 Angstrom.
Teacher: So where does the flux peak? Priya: 4224 Angstrom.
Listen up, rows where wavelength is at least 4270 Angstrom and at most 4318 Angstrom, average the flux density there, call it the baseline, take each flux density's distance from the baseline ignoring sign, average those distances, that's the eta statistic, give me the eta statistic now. 0.27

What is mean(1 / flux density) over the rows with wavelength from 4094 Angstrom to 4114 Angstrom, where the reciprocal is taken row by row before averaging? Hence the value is 0.116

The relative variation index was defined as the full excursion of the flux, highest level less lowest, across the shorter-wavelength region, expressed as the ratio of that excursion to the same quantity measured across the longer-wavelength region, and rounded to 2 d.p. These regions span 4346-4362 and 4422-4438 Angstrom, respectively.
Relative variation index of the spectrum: 0.84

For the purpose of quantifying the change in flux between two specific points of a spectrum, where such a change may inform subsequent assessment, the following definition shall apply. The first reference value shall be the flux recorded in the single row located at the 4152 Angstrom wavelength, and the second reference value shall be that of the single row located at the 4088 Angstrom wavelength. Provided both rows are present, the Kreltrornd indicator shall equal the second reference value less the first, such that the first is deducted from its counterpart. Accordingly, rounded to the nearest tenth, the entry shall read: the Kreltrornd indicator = 1.3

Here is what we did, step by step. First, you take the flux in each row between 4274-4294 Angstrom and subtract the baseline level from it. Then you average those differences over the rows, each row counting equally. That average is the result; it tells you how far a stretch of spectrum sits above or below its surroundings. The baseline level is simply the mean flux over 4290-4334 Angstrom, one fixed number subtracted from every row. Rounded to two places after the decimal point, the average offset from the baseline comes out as -0.49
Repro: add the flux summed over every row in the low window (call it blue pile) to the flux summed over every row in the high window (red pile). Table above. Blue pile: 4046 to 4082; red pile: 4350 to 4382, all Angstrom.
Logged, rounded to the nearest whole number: 131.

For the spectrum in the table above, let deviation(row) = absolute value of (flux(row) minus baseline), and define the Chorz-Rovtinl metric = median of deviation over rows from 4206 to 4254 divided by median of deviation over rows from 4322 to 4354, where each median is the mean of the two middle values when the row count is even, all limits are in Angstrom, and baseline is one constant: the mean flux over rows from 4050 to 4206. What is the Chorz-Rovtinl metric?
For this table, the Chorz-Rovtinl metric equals 0.21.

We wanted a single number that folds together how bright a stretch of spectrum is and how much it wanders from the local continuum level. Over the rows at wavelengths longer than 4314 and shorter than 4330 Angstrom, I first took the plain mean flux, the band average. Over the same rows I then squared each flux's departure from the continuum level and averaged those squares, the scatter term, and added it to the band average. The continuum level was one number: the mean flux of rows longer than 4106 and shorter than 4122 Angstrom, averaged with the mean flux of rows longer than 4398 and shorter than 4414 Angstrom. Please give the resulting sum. 9.5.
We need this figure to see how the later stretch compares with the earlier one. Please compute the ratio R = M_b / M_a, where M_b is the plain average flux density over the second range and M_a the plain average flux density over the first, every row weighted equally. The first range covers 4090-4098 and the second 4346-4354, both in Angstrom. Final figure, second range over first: 1.12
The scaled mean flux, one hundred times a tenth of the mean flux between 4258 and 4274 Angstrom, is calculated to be 69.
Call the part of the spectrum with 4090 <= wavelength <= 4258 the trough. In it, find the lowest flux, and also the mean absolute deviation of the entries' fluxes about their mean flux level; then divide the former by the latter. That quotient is 14.8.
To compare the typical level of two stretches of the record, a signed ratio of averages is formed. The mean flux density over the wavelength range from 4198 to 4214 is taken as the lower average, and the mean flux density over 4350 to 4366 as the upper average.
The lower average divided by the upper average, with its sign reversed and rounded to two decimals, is -0.78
